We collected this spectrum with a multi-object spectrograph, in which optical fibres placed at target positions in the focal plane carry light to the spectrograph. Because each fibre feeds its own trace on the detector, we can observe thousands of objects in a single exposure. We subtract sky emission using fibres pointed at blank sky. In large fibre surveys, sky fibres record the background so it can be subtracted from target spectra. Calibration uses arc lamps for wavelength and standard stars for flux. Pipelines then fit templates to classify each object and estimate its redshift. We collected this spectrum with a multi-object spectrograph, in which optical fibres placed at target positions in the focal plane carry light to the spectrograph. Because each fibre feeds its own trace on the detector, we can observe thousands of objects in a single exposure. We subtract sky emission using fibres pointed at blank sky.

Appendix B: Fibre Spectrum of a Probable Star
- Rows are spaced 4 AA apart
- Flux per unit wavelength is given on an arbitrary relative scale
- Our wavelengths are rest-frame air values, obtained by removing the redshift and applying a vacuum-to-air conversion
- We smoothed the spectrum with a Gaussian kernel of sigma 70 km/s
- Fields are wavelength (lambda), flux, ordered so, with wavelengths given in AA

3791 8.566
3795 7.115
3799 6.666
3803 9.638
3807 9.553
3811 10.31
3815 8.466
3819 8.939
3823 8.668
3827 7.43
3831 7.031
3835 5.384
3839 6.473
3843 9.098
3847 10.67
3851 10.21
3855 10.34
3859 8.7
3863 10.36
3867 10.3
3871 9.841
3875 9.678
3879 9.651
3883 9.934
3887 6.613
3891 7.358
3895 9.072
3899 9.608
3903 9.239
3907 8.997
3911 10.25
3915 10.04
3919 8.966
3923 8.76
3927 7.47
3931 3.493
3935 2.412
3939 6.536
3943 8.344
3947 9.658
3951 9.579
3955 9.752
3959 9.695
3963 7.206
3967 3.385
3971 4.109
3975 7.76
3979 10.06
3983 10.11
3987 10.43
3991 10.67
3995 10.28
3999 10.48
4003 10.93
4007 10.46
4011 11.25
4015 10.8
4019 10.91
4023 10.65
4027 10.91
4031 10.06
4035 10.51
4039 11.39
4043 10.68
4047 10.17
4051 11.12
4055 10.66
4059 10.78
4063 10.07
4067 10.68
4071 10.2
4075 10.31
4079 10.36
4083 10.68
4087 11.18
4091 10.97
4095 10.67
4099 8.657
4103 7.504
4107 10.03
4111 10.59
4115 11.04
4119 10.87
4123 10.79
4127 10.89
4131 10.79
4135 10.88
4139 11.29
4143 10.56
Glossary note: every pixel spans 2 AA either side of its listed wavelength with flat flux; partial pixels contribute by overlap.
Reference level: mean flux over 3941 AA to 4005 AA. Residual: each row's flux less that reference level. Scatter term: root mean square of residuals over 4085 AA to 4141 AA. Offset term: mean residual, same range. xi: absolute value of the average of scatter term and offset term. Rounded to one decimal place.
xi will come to 1.7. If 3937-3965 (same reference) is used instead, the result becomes 0.5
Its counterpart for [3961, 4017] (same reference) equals 1.4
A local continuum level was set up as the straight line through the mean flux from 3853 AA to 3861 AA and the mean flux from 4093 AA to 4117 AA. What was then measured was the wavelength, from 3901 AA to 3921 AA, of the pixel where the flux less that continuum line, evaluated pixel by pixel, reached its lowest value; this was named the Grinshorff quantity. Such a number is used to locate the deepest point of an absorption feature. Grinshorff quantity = 3919 AA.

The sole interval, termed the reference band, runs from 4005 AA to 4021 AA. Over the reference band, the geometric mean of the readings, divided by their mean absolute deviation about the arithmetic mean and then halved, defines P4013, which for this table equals 24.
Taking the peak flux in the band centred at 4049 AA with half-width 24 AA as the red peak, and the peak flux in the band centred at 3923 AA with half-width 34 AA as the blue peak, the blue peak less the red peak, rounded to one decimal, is -1.1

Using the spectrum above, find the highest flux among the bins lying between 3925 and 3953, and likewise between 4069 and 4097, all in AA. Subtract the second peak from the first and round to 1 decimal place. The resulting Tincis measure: -1.5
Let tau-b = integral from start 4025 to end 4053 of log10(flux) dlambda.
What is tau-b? 29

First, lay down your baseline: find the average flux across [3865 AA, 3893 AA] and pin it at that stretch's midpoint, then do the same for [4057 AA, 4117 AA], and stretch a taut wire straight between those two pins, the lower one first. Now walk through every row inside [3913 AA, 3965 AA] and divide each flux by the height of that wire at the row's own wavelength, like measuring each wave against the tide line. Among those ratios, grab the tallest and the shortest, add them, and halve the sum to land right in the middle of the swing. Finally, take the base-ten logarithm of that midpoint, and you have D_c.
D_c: -0.17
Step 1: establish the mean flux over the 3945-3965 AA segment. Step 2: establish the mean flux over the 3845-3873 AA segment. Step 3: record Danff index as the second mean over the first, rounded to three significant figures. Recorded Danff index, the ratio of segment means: 1.10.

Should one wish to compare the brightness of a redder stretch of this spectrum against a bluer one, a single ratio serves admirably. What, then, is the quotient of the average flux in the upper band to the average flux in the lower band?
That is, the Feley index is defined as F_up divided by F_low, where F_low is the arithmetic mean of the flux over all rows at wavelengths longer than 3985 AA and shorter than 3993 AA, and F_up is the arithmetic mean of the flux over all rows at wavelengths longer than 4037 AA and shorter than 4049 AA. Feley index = 1.02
